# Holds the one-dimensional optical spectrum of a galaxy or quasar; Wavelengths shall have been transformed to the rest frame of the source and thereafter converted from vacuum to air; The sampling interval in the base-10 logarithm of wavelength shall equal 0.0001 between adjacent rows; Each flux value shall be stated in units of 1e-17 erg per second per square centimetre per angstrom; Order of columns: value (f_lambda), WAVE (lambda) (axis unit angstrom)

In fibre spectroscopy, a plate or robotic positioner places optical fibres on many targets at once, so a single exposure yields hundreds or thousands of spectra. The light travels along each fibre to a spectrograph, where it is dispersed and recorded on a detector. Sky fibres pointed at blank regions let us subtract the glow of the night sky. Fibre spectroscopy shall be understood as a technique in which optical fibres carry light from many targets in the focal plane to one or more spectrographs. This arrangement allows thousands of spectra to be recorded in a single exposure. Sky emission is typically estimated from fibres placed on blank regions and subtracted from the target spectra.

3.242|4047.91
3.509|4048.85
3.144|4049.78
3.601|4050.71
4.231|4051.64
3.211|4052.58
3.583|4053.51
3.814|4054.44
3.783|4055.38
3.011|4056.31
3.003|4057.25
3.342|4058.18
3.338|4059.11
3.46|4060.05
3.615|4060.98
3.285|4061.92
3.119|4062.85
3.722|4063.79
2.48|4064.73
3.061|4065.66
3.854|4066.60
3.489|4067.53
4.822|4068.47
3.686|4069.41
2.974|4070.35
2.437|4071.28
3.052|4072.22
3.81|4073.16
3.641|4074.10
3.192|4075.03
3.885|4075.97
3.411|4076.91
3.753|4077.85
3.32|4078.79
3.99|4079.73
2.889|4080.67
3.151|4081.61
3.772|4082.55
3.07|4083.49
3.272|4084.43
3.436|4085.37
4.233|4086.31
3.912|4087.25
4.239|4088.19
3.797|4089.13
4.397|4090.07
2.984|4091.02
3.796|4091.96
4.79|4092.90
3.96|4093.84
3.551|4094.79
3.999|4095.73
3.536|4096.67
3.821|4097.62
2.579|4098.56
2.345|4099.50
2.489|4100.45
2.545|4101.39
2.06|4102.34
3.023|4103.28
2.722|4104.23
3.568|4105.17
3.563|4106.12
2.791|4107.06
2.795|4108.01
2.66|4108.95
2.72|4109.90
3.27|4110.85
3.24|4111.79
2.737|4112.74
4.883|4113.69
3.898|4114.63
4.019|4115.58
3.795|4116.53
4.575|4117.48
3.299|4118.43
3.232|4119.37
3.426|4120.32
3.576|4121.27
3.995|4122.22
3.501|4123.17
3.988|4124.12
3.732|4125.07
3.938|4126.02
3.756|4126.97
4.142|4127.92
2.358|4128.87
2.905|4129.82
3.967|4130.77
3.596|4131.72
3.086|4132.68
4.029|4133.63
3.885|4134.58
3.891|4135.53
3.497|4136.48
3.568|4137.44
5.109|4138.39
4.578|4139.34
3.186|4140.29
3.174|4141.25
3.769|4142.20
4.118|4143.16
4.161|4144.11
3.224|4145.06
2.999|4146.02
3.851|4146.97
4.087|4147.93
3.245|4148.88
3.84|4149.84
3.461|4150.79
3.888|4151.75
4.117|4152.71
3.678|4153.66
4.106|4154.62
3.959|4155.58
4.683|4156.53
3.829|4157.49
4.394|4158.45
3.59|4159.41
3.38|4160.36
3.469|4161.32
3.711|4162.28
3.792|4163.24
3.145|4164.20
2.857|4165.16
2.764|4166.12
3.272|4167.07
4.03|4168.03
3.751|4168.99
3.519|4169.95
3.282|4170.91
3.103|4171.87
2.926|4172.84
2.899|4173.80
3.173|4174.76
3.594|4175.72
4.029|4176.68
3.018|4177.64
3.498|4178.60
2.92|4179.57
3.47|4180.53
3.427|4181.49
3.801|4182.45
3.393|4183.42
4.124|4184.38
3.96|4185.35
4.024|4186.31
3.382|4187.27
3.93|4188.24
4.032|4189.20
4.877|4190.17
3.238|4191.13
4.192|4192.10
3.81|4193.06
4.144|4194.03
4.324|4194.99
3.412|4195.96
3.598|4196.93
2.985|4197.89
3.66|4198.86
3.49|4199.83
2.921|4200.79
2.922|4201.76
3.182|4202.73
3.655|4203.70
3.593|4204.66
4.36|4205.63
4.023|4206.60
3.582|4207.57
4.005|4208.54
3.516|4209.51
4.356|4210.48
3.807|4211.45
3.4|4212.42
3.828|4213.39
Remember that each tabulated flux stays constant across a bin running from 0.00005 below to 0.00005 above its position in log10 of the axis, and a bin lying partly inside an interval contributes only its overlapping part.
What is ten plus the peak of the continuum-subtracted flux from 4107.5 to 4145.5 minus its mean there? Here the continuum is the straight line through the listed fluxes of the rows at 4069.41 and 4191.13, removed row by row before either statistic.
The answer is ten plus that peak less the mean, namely 11.52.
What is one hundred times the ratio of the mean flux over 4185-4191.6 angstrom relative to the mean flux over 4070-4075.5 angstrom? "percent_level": 123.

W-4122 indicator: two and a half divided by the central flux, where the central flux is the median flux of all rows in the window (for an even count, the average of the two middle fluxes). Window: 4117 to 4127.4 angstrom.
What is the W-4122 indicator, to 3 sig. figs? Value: 0.670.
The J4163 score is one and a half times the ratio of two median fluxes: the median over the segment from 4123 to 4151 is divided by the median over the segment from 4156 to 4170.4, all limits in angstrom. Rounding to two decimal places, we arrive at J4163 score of 1.57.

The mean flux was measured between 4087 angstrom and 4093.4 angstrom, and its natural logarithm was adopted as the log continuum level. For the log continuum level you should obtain 1.38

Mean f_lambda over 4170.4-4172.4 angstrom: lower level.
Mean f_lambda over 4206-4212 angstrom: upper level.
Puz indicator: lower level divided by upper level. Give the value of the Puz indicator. 0.82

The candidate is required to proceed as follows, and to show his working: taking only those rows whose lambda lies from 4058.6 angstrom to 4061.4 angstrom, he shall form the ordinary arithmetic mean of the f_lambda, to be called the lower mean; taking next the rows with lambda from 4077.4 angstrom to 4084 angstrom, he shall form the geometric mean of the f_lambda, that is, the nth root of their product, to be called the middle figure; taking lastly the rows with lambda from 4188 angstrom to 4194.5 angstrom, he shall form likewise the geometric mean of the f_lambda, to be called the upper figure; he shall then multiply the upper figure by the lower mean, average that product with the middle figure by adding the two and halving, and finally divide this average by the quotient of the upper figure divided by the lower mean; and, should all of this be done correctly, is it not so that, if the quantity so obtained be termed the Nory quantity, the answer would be 7.5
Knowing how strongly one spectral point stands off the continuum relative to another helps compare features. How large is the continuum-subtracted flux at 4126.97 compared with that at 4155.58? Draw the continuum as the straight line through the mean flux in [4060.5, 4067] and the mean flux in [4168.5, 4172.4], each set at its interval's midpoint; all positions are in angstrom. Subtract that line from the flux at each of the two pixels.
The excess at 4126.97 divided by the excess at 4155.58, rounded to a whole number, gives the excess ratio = 1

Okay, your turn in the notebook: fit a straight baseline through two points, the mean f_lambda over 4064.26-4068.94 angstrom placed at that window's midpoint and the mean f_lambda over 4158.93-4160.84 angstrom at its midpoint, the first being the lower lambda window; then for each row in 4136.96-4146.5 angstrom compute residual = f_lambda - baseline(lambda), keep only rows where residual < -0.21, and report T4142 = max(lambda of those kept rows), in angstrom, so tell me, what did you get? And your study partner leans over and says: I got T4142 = 4146.02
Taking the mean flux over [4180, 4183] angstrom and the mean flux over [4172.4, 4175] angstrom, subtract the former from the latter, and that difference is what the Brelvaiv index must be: -0.57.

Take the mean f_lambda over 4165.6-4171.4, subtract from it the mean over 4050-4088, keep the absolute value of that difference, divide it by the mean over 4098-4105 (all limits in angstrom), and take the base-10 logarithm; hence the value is -1.9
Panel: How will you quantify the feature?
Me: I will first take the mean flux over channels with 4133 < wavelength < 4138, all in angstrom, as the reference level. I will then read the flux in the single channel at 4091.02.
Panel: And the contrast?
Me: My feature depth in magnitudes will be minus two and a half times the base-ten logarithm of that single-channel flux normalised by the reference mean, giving 0.26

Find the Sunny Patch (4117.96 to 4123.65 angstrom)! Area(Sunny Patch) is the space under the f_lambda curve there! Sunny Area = 20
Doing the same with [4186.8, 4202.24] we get 57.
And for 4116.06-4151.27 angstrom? 130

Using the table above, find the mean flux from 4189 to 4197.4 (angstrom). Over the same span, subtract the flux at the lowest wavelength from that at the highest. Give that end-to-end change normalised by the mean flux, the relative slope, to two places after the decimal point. -0.11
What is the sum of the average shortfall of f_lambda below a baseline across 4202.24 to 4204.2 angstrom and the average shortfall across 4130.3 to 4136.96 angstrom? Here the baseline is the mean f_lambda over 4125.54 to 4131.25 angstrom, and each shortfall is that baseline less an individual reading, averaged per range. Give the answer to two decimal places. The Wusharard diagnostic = -0.10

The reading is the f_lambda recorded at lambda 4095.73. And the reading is 3.999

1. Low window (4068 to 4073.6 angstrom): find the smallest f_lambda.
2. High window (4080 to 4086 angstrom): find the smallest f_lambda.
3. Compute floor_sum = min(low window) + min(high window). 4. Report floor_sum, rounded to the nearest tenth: 5.3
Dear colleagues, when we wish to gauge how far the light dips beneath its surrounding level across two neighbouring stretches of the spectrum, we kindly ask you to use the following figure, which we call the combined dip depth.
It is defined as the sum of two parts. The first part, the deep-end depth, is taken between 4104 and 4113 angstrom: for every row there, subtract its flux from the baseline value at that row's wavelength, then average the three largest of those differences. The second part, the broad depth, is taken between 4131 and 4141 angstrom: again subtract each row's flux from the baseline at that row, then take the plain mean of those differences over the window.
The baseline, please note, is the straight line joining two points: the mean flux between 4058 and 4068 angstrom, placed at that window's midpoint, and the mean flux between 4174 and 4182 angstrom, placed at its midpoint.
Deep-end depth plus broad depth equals 0.2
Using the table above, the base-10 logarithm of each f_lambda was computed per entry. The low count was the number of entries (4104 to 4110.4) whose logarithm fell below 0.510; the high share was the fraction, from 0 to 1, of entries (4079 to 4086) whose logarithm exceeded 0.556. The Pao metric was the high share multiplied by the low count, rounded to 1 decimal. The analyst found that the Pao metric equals 1.4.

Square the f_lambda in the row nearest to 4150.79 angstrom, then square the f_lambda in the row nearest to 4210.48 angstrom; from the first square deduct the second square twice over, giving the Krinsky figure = -26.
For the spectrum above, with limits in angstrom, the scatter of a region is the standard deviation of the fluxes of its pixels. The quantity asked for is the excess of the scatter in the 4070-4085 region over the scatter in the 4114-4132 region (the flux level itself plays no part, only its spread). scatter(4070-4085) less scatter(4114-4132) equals -0.06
